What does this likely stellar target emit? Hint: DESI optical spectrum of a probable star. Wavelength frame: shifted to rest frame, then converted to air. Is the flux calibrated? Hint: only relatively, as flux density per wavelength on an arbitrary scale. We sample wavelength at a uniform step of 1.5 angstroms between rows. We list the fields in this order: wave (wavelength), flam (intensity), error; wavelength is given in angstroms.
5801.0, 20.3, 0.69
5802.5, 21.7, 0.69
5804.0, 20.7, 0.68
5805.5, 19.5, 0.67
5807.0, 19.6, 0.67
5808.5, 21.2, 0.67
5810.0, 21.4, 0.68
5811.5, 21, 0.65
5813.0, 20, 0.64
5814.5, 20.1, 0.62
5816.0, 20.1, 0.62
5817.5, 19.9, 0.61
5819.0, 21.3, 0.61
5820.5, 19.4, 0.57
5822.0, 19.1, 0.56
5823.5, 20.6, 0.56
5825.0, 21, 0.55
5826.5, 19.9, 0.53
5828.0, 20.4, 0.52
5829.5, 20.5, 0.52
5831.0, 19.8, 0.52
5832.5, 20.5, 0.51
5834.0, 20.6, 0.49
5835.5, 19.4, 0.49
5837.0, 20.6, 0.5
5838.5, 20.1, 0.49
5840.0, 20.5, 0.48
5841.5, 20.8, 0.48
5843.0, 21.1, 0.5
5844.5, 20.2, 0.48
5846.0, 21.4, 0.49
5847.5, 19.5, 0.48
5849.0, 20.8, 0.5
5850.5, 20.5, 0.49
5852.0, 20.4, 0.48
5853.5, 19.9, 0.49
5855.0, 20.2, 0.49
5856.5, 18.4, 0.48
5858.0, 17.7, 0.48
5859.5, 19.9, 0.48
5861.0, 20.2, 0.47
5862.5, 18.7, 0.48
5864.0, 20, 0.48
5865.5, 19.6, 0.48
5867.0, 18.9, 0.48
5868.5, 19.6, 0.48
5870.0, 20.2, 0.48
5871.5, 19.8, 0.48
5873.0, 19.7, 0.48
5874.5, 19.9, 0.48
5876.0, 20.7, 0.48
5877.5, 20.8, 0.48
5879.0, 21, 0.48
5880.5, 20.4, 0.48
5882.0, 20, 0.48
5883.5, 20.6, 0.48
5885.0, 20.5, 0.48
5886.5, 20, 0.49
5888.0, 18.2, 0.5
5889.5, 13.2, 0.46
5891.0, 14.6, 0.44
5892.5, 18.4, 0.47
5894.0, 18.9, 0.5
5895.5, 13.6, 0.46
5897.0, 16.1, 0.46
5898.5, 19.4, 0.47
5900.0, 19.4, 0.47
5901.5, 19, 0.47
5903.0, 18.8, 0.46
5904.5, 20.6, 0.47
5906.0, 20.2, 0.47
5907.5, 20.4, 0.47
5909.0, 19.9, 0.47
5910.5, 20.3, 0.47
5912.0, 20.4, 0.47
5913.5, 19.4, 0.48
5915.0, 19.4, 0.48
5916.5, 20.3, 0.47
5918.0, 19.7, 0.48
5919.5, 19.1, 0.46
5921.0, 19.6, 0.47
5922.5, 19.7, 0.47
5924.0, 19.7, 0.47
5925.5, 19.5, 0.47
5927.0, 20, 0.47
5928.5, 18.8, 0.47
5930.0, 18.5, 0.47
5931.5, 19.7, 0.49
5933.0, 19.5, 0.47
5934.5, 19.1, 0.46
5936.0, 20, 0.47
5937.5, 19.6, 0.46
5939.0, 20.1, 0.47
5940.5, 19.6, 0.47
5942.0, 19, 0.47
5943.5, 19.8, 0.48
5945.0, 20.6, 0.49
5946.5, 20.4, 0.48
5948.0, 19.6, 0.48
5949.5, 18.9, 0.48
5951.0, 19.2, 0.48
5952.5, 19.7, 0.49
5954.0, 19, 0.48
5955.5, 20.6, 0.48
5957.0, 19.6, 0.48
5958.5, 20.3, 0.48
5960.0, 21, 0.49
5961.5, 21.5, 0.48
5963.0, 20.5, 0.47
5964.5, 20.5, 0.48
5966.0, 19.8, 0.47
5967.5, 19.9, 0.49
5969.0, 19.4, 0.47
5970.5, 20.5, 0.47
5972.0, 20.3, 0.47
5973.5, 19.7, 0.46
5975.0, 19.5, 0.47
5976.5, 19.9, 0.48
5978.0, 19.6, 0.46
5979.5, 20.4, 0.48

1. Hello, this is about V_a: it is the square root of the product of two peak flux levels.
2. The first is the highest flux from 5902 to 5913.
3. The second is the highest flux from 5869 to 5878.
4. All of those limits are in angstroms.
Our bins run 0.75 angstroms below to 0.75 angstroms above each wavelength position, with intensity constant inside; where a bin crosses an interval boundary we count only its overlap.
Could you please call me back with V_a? 20.7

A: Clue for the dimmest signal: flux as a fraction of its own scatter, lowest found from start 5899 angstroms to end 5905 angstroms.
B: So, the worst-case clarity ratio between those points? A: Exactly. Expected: 40.4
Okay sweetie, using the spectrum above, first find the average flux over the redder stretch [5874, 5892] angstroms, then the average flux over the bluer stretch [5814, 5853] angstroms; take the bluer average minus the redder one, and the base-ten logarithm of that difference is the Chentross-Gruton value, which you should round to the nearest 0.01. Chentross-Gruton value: 0.07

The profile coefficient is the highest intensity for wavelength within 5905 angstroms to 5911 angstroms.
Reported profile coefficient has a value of 20.4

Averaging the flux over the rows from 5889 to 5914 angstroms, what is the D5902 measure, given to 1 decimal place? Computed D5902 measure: 18.4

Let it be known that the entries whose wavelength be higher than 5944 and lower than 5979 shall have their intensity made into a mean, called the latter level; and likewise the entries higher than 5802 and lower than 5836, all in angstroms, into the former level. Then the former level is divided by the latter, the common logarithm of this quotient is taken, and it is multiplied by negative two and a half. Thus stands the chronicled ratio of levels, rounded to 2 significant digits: -0.018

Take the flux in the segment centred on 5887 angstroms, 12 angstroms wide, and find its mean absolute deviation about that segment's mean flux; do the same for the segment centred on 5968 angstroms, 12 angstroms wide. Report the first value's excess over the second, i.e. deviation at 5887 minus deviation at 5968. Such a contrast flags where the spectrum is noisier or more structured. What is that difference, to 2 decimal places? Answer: 1.77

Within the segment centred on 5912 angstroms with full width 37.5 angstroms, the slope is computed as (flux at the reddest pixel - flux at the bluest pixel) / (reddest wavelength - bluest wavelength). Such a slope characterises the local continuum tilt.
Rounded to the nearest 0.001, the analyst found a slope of -0.011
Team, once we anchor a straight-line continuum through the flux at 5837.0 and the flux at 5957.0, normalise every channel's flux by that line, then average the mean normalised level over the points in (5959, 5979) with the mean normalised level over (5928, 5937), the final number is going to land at 1.00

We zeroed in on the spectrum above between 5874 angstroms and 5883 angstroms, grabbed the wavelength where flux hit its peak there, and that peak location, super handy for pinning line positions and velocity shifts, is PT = 5879.0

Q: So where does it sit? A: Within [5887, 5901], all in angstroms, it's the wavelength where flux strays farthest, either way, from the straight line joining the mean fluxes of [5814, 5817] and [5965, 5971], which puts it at 5889.5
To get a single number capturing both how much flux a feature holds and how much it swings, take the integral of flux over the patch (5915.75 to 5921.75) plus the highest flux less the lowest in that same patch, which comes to 119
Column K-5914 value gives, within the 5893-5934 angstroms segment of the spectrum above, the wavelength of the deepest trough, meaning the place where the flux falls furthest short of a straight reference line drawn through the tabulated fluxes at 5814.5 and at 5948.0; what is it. 5895.5 angstroms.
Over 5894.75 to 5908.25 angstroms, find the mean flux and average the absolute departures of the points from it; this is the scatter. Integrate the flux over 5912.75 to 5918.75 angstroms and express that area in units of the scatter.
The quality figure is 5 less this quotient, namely -66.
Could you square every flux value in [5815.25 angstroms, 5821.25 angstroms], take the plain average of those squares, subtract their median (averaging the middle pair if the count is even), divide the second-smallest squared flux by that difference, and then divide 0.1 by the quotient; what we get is 0.0019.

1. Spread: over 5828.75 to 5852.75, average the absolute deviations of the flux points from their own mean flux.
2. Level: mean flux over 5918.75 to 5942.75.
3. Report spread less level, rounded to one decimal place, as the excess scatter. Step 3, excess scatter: -19.1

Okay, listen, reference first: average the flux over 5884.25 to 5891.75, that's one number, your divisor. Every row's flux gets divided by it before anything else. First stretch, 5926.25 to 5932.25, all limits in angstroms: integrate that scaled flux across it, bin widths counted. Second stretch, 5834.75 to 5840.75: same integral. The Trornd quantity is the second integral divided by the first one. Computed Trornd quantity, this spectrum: 1.05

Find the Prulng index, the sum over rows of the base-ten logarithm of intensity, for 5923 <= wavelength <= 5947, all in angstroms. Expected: 21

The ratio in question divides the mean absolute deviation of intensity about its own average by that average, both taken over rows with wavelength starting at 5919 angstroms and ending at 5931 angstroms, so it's 0.022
